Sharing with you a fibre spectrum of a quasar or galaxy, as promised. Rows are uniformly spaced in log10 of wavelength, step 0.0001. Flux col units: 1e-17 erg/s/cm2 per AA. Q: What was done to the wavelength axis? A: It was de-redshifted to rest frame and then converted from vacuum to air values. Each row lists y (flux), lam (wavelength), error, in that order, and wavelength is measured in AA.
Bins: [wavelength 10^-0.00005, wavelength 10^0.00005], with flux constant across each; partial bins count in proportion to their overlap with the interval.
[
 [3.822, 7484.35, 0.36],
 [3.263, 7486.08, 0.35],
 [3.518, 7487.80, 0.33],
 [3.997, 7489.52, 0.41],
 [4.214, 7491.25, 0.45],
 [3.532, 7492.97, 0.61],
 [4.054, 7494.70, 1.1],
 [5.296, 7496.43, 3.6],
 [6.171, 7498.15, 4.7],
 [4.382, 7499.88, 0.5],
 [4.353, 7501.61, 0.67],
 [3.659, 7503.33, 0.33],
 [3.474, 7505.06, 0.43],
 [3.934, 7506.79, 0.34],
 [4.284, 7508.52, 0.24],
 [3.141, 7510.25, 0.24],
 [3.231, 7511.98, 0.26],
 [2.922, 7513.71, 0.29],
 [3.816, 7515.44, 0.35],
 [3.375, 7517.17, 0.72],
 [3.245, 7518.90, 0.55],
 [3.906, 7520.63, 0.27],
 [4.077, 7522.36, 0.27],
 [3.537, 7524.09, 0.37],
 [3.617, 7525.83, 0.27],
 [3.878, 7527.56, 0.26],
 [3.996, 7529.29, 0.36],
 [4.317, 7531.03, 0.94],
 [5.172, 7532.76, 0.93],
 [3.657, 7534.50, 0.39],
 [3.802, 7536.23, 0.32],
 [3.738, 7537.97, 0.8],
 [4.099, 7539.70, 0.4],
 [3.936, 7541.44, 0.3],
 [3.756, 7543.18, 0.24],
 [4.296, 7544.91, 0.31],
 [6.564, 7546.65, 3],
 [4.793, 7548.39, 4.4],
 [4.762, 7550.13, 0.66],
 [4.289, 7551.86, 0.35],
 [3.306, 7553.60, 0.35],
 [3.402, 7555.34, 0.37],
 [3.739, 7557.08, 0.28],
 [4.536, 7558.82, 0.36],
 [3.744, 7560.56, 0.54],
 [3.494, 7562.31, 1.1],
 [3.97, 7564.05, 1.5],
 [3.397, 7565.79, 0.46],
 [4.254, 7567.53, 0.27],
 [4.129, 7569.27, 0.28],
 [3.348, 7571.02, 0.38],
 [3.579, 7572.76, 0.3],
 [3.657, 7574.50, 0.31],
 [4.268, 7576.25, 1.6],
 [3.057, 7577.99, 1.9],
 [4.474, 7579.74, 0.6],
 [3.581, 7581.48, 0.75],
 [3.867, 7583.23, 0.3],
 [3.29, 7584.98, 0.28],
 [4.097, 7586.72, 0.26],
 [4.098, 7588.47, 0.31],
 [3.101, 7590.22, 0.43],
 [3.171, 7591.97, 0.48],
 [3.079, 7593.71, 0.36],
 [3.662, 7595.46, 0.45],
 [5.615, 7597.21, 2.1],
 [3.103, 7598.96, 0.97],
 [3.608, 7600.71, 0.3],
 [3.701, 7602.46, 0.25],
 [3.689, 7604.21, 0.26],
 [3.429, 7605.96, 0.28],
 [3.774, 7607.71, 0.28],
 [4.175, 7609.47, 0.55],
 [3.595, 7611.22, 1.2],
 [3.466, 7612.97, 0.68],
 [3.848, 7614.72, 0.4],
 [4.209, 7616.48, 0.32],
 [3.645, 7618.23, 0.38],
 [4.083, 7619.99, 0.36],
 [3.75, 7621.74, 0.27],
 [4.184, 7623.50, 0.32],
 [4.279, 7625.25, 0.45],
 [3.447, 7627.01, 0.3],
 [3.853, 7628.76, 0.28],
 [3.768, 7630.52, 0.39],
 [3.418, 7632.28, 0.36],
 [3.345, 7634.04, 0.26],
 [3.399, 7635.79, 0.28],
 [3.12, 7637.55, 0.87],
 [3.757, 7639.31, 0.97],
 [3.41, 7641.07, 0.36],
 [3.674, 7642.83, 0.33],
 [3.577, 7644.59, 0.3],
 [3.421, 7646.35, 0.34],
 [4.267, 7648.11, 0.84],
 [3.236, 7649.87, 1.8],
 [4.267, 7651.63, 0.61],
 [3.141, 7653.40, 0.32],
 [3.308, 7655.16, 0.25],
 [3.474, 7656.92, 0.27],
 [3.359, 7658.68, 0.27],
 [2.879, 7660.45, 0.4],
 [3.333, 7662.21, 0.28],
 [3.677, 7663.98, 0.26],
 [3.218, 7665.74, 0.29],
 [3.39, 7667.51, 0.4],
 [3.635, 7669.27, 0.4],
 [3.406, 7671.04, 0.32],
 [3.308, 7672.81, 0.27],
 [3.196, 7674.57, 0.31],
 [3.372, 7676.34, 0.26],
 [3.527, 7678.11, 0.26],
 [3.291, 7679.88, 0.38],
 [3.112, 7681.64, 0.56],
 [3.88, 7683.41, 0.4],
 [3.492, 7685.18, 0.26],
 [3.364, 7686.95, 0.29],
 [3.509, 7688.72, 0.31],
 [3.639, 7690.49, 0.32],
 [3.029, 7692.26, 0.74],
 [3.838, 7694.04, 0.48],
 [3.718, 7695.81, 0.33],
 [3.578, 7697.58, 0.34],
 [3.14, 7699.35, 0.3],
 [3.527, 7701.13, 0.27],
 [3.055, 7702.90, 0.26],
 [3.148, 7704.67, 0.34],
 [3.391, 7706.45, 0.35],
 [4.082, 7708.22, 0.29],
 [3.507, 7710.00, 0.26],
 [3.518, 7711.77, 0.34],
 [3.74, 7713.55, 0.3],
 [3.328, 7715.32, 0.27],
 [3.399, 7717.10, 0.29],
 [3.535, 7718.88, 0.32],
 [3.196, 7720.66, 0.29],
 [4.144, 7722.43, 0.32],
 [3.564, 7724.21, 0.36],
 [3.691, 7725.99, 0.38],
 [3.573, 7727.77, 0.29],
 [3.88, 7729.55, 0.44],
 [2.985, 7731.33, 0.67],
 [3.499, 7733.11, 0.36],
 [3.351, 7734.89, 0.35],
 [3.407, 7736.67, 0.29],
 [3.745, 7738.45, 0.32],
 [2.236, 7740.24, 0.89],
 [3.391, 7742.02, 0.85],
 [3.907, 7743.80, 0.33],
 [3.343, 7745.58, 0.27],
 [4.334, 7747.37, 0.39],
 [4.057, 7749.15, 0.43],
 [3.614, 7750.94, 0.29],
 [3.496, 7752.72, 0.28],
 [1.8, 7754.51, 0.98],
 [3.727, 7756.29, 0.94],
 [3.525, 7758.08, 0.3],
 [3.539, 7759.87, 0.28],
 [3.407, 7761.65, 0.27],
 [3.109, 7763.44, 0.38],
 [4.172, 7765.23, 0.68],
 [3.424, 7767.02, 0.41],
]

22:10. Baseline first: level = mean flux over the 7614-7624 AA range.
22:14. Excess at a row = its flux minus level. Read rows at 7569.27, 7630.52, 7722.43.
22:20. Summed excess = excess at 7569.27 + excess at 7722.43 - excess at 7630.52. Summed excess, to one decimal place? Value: 0.6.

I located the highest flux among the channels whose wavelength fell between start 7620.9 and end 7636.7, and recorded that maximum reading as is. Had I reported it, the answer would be 4.279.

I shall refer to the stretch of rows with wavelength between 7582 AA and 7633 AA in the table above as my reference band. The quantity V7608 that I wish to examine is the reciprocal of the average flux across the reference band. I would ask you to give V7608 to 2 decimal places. 0.27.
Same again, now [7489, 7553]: 0.24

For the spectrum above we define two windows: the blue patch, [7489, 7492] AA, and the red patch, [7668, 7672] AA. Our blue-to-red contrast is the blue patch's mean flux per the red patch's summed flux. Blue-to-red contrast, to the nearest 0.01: 0.58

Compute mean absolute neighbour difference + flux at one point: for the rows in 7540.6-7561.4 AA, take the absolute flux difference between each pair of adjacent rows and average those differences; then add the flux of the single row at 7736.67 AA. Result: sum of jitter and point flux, 4.2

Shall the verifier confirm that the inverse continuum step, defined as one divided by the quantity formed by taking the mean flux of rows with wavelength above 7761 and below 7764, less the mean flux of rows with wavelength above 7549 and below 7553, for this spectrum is -1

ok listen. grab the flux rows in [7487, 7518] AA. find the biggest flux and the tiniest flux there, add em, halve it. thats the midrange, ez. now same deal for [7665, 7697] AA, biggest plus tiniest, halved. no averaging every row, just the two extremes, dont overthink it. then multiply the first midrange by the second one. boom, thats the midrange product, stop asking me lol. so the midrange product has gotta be 15.7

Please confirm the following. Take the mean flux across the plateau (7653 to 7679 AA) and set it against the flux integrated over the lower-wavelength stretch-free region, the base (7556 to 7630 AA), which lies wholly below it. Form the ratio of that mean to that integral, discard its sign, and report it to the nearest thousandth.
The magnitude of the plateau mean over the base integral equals 0.012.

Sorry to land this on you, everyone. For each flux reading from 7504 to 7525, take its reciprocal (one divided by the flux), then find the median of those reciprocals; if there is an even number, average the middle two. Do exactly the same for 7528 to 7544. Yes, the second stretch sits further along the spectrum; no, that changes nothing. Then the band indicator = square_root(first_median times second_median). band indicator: 0.269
